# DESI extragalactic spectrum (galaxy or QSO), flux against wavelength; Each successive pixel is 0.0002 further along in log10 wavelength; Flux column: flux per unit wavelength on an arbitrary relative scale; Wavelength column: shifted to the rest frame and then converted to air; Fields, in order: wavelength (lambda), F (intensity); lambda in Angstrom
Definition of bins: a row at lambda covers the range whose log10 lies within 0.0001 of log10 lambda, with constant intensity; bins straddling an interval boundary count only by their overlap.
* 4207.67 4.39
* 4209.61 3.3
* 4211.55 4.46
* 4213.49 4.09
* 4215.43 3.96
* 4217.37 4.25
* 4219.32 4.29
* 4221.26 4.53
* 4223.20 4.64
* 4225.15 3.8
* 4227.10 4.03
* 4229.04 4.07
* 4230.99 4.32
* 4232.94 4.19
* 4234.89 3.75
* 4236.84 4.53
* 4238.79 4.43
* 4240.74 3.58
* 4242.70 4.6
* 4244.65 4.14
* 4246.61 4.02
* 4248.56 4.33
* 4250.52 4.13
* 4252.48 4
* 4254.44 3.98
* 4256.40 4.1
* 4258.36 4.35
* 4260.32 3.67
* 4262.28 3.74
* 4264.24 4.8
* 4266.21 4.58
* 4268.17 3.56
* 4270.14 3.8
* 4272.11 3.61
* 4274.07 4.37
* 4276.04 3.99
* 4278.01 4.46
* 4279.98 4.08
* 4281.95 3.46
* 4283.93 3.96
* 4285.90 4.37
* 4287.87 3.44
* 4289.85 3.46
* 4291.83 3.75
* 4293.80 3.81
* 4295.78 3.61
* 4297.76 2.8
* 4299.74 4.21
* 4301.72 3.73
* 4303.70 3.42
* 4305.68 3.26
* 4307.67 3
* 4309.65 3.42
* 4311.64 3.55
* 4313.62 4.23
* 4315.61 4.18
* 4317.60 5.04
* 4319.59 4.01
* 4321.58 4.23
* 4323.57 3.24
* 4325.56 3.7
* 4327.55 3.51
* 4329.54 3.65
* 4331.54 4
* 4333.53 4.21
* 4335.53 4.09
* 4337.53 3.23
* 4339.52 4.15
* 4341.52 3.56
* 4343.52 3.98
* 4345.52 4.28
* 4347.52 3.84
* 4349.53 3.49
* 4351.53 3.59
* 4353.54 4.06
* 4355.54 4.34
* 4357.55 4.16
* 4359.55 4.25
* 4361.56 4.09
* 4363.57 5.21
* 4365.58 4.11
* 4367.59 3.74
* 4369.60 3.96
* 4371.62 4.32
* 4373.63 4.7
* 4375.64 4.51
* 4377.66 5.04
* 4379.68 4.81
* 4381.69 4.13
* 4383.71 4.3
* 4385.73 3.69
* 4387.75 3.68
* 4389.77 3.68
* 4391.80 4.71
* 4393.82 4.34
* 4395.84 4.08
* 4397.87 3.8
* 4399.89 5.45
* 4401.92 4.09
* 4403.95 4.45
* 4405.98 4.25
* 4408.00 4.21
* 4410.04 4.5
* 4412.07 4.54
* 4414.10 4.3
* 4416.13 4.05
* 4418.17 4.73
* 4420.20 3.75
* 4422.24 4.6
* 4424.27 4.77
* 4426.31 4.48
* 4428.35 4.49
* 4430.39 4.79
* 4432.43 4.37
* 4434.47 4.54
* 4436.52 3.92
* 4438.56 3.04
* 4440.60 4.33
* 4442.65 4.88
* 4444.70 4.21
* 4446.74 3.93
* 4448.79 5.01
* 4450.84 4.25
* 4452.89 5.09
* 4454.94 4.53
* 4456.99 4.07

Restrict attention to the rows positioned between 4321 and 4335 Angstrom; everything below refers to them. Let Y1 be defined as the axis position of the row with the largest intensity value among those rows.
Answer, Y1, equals 4321.58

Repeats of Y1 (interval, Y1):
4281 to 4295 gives 4285.90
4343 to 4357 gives 4355.54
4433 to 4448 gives 4442.65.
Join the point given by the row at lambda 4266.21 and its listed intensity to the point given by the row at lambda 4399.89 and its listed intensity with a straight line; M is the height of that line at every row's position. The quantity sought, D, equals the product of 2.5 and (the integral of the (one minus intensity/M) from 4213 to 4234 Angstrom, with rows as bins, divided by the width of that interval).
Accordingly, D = 0.1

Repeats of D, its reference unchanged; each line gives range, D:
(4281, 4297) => 0.5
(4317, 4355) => 0.6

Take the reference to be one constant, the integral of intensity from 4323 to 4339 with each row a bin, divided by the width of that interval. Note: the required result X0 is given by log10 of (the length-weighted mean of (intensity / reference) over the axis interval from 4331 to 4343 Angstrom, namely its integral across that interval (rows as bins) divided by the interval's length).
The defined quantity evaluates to 0.016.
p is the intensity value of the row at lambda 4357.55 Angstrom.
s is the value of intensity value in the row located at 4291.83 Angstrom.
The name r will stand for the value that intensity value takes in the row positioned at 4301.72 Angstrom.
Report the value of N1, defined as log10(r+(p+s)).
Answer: 1.07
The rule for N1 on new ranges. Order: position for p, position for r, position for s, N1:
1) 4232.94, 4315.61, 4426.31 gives 1.11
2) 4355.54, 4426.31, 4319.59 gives 1.11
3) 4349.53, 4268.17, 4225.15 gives 1.04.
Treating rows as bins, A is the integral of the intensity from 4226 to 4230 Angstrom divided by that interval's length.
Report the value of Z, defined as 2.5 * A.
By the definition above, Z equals 10.1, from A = 4.05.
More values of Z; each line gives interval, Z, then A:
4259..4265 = 10.2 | 4.06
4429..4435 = 11.4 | 4.57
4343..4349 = 10.0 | 3.99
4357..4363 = 10.6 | 4.25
